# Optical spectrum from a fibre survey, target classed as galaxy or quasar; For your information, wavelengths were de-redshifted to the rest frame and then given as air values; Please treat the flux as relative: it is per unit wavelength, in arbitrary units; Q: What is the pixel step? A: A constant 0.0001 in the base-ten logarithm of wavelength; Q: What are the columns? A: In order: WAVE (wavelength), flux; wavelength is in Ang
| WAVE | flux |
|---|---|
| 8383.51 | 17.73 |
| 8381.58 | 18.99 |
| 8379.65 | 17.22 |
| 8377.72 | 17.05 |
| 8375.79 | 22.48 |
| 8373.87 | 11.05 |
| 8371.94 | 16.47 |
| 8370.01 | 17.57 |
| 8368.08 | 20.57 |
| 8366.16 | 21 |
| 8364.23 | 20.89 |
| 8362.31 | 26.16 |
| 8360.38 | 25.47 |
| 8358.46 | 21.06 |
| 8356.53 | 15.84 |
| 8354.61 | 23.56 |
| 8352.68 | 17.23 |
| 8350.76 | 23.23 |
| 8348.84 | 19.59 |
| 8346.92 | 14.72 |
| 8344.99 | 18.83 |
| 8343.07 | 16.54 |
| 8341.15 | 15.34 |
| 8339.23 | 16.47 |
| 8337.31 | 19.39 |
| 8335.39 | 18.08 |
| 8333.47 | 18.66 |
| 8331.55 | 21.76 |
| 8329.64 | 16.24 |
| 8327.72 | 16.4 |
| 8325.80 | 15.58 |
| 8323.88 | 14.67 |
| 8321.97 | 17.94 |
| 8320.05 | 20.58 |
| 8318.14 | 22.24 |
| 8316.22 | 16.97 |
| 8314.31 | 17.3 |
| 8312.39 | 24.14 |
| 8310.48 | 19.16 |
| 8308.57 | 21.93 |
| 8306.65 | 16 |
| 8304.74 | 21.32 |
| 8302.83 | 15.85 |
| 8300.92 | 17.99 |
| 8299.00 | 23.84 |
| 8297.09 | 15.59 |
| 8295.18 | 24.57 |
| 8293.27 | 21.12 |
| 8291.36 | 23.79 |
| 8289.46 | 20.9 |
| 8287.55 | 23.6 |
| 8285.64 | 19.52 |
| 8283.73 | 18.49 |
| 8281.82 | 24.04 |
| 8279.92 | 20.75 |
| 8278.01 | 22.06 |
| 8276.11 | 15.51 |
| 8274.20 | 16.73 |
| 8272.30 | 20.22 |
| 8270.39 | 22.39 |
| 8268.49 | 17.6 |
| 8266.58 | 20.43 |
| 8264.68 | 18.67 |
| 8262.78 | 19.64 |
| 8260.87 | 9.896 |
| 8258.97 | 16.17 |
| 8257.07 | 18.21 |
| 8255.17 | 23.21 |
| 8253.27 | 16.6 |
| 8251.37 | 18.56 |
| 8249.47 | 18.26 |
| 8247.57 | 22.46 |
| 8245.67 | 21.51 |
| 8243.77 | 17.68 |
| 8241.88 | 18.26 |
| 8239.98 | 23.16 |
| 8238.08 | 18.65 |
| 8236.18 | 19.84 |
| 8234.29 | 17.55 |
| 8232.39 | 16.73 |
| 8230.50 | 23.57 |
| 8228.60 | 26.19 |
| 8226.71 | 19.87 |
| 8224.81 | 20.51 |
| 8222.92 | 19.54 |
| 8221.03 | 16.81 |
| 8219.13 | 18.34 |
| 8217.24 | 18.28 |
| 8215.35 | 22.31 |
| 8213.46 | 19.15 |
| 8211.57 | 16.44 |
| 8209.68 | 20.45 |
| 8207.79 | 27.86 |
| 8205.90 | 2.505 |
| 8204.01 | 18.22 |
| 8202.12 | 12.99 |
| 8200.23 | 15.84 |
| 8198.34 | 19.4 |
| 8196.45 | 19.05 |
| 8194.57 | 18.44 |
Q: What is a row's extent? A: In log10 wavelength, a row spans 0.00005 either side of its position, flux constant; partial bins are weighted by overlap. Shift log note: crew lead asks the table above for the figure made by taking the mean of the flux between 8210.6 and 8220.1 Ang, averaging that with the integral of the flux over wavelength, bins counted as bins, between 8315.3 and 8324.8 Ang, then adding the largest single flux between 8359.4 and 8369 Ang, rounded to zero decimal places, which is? 124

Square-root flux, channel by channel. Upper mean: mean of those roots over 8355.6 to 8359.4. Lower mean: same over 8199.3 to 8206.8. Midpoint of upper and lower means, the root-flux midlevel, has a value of 3.8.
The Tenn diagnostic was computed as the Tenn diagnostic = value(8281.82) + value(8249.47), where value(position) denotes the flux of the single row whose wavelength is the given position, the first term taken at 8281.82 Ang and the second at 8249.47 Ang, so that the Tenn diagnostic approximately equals 42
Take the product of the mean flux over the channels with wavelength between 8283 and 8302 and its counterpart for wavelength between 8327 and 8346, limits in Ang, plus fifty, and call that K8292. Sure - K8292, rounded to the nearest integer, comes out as 422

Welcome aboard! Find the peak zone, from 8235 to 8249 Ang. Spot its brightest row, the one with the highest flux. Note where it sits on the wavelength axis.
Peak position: 8239.98 Ang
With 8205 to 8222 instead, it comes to 8207.79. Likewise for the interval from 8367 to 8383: 8375.79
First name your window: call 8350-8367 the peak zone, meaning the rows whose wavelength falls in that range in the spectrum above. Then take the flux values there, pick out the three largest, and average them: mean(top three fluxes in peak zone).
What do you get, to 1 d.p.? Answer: 25.1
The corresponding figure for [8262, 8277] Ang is 21.0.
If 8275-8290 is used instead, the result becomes 23.2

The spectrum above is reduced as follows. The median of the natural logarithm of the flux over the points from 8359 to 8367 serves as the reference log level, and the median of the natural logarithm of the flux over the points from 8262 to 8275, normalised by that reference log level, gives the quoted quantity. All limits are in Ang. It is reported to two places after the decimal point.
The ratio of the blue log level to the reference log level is 0.95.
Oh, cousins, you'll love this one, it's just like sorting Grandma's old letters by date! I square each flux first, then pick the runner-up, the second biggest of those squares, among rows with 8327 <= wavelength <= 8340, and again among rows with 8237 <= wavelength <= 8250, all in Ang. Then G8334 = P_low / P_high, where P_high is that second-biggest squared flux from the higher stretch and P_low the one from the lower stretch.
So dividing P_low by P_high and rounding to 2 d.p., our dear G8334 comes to 1.34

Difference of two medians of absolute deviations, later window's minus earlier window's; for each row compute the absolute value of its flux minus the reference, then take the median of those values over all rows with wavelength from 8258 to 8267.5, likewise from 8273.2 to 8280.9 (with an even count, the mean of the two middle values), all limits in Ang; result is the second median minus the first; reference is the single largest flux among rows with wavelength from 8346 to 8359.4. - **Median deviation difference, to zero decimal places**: 0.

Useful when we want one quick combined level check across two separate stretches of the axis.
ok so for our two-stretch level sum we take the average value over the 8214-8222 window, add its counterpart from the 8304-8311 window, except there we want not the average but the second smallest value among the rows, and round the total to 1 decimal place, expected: 38.1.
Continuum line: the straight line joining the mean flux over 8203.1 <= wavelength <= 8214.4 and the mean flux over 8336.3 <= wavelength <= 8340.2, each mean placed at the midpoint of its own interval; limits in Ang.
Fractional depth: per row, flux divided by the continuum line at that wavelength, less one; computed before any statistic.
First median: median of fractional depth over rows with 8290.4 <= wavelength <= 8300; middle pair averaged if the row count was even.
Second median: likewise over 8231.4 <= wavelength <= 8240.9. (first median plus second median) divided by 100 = 0.0040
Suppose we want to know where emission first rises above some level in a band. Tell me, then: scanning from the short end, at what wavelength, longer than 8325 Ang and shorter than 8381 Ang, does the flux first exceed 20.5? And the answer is 8331.55 Ang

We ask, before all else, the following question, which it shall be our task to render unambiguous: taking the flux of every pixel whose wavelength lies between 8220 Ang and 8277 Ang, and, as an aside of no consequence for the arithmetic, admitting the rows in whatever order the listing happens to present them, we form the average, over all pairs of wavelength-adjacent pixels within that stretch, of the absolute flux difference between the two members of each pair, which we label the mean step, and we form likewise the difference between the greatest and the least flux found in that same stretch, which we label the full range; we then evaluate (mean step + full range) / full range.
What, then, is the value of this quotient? 1.20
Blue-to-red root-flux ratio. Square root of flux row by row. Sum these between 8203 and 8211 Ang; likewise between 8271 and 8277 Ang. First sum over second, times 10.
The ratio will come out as 12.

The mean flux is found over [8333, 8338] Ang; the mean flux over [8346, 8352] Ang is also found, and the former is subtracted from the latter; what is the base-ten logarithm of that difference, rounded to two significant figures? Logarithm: -0.33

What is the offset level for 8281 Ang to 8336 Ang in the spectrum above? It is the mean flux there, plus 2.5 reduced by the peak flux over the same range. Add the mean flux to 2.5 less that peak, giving -2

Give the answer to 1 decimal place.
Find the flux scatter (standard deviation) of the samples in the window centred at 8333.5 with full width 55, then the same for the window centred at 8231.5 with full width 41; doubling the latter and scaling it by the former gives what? 1.7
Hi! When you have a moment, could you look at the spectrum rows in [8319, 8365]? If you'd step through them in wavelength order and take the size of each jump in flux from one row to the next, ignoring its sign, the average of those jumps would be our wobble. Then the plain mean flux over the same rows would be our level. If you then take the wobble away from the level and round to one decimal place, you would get 15.7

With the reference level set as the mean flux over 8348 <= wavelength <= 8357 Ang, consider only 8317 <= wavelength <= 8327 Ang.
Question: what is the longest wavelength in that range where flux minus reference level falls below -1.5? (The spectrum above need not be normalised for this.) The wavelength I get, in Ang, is 8325.80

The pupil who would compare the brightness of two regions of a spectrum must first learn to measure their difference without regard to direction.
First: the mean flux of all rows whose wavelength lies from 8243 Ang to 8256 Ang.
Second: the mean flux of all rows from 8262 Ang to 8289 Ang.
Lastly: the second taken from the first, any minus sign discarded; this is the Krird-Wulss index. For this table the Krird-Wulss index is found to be 0.2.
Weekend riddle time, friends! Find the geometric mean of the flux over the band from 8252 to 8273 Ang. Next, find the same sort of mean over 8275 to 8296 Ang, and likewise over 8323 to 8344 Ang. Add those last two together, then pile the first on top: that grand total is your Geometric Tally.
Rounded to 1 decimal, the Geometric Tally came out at 56.3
